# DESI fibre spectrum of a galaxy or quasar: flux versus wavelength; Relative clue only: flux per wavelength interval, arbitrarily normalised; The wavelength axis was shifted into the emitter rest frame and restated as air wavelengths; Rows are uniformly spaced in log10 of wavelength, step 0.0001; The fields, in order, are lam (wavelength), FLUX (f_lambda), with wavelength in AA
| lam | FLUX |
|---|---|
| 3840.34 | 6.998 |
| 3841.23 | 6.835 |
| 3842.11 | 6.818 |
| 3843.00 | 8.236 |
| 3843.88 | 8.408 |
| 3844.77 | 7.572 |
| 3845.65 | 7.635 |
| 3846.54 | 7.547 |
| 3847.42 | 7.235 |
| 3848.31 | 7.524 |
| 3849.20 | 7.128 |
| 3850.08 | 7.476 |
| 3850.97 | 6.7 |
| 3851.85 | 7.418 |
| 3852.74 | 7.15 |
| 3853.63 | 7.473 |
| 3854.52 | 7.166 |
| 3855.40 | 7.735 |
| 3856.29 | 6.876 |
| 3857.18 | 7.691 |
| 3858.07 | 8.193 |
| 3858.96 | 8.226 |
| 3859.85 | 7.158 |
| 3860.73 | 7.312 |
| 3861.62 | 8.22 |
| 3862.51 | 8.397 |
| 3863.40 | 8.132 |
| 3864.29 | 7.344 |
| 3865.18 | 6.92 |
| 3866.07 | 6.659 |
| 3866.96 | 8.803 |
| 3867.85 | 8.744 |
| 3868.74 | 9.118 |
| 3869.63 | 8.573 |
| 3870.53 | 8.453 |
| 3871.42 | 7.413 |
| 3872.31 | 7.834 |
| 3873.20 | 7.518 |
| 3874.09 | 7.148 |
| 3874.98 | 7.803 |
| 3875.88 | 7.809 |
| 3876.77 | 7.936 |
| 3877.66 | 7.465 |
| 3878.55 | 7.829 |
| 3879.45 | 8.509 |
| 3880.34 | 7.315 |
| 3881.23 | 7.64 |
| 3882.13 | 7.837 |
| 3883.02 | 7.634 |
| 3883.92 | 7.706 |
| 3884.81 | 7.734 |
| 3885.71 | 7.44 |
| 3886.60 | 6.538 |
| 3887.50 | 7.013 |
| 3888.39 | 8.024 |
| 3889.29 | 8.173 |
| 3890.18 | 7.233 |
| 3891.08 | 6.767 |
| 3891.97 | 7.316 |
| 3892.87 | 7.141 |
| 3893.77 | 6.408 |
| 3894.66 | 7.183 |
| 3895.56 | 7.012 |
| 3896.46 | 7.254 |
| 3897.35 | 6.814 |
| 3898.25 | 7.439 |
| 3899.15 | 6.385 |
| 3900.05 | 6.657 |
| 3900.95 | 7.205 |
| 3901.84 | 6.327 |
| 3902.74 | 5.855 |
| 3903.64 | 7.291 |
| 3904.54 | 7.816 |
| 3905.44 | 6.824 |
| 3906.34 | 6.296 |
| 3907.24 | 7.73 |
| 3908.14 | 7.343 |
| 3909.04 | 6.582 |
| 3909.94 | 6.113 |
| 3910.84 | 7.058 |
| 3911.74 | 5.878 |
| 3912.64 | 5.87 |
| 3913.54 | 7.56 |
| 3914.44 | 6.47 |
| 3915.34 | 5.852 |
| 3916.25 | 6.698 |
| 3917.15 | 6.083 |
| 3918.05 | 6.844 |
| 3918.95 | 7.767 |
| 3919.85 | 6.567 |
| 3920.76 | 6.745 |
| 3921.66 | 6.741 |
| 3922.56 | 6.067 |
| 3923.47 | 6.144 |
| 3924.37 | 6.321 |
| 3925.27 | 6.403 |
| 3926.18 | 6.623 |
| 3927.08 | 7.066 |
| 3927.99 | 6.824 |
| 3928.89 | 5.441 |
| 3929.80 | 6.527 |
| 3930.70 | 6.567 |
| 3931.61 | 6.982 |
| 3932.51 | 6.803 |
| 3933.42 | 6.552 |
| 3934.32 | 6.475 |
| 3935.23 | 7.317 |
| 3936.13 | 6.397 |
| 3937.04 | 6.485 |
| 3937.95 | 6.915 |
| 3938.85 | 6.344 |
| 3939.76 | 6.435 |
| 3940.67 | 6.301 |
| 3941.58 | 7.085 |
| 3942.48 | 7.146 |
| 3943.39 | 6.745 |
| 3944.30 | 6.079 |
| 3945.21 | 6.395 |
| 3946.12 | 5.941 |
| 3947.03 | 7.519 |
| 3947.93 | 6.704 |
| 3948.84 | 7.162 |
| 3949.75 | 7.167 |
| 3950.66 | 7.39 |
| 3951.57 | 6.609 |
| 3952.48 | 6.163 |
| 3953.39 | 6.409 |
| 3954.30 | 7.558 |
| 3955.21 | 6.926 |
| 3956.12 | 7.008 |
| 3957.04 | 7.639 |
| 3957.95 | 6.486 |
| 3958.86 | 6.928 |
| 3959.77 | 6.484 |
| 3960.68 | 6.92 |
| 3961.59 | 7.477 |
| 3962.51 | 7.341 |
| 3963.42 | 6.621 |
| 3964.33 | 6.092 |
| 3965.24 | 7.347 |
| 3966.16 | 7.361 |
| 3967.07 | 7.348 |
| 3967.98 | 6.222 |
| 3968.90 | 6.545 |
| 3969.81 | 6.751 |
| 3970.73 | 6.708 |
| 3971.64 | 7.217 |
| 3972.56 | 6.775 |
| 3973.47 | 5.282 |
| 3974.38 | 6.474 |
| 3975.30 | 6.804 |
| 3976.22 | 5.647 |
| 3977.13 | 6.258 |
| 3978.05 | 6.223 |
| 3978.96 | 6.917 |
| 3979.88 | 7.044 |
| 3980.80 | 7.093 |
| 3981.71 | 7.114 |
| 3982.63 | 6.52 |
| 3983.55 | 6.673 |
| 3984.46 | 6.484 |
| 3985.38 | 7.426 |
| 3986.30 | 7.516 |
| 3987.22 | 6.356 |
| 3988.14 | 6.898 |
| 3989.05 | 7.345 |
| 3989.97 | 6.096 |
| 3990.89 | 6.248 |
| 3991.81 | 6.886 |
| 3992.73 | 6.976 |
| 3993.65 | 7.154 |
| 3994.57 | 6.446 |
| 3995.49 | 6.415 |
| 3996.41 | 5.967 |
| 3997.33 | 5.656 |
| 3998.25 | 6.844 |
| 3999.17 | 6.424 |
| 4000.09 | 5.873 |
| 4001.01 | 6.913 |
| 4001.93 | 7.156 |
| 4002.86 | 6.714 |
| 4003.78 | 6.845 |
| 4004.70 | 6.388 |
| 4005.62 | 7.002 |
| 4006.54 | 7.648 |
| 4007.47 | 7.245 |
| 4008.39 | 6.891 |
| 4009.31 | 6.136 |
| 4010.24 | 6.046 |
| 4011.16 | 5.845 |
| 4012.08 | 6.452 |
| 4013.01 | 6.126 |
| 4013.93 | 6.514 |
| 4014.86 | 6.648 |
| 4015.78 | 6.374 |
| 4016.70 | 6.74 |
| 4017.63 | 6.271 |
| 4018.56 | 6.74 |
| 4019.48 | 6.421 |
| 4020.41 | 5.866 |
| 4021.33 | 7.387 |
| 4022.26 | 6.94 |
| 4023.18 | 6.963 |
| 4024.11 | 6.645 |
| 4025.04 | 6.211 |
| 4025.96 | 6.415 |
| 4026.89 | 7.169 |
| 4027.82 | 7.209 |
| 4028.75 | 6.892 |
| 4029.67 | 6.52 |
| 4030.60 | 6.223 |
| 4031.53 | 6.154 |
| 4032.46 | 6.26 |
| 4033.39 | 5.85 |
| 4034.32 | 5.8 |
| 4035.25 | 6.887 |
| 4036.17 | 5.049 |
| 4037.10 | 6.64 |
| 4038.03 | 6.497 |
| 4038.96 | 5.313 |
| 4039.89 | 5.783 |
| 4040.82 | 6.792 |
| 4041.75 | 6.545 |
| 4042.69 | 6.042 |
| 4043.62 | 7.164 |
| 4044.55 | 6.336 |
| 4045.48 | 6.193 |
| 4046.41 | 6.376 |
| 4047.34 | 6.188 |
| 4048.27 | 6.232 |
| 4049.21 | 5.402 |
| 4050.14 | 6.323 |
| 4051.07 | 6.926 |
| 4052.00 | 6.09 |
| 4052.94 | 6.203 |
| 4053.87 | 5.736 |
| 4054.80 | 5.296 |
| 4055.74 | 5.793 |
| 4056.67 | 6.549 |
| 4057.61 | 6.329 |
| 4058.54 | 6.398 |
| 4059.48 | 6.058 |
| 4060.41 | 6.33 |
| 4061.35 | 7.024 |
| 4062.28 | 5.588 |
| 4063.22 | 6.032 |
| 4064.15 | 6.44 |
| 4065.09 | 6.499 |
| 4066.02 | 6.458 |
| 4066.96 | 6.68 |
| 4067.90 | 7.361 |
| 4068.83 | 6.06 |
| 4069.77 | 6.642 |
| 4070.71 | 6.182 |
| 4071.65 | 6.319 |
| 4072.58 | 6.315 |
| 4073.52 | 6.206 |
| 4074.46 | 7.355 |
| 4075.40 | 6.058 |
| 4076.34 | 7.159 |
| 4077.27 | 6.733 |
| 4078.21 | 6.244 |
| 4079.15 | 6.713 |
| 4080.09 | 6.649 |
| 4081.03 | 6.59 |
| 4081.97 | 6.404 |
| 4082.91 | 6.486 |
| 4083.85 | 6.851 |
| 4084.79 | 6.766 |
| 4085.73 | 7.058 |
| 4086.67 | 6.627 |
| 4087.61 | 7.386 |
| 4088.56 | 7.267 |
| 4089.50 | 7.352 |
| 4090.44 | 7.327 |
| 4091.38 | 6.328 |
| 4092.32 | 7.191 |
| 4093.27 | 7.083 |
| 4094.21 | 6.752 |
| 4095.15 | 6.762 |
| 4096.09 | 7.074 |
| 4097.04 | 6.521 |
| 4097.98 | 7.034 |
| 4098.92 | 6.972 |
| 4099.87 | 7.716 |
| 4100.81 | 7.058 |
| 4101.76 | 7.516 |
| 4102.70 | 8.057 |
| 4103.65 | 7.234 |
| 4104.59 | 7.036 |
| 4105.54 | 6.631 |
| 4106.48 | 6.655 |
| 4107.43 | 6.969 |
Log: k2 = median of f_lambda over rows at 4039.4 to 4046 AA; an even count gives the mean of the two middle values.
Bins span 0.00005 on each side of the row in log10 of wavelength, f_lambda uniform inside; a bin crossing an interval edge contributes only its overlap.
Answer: 6.34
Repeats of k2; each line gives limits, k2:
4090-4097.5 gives 6.92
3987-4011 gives 6.78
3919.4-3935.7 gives 6.57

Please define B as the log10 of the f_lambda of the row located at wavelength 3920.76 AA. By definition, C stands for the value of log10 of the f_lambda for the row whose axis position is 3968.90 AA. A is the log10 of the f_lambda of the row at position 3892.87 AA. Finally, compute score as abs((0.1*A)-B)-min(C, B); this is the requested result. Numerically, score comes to -0.072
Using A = 0.854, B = 0.829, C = 0.82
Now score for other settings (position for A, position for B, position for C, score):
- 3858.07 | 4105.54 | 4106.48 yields -0.091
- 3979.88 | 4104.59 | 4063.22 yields -0.018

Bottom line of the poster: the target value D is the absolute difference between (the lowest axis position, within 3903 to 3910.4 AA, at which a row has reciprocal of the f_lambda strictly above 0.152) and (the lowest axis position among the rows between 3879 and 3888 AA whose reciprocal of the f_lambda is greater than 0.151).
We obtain 19.7 AA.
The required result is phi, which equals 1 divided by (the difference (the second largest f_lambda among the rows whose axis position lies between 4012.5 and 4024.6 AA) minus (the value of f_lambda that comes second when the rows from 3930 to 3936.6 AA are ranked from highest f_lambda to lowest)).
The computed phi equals -53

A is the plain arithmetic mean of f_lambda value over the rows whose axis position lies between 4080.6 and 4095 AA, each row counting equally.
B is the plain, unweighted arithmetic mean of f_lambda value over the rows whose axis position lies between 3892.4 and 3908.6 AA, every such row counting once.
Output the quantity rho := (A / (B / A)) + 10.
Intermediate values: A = 6.90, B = 6.9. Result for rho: 16.9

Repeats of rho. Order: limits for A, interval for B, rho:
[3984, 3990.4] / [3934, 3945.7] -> 17.1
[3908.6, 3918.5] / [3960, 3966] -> 16.0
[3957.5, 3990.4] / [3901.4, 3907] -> 16.8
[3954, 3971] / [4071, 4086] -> 17.3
